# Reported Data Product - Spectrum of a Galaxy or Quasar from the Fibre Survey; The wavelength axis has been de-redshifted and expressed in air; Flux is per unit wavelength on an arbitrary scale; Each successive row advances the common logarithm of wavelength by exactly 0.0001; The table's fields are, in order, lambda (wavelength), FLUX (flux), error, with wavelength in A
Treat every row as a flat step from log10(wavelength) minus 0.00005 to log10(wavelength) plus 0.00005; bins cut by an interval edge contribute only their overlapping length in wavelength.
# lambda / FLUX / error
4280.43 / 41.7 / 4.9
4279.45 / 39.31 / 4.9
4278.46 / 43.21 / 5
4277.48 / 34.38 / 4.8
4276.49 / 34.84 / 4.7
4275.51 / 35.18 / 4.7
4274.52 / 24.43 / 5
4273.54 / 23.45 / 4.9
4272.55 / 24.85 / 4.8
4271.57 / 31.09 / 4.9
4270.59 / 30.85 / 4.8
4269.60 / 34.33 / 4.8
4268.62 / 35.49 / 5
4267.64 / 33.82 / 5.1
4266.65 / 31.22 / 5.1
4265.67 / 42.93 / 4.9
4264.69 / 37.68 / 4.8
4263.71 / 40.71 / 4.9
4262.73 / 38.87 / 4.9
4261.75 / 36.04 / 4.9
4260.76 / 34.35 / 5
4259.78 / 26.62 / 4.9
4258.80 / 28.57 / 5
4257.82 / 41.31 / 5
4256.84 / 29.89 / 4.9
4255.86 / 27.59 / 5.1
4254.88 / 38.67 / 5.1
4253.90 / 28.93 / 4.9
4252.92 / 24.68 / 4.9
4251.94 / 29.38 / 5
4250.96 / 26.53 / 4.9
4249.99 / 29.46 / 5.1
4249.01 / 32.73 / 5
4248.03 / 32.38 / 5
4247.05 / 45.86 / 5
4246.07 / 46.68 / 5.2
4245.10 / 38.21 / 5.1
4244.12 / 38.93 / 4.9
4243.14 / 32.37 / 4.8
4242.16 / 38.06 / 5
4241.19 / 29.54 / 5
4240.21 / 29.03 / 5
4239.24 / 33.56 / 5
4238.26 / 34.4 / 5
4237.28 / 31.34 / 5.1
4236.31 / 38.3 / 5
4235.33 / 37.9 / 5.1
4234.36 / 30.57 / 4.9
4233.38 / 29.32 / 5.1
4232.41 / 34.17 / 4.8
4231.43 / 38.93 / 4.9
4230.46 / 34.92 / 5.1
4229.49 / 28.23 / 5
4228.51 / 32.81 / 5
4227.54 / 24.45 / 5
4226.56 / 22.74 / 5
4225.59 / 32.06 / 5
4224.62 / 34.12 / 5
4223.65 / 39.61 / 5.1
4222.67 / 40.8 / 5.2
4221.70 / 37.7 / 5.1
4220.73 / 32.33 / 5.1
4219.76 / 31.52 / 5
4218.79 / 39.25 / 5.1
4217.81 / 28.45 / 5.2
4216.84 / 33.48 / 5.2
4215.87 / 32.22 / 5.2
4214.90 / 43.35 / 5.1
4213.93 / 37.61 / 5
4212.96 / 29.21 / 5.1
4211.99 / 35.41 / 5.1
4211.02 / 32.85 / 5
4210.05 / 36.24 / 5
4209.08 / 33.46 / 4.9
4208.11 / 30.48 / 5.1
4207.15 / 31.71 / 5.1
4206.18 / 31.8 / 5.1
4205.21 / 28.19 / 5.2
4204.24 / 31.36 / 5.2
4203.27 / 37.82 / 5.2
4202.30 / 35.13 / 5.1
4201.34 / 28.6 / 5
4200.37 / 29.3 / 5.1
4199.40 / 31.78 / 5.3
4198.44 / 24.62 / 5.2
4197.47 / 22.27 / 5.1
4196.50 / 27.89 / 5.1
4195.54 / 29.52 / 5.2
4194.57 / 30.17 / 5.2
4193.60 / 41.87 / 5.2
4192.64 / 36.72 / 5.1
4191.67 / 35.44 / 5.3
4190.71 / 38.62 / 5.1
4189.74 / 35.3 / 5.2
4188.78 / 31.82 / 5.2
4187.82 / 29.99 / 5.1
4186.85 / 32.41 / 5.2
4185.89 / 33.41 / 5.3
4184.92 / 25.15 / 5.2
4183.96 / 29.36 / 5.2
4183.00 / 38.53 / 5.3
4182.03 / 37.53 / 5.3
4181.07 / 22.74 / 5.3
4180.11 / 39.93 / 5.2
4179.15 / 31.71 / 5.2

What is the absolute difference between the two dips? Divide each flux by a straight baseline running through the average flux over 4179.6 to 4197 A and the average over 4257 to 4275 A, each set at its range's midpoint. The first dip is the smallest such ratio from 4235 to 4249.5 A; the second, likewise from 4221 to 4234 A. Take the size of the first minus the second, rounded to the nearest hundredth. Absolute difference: 0.19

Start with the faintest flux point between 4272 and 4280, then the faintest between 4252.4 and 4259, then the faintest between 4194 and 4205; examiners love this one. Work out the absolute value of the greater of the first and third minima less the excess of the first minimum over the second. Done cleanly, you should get 24.7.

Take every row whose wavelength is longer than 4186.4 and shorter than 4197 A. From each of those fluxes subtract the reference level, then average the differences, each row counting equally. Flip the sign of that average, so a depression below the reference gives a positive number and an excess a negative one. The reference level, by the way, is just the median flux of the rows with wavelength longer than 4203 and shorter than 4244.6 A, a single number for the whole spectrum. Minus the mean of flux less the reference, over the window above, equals -0.8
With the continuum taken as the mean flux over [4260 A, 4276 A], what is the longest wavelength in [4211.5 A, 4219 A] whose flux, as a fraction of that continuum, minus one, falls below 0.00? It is 4217.81 A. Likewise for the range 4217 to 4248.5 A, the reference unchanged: 4248.03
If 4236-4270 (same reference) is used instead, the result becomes 4266.65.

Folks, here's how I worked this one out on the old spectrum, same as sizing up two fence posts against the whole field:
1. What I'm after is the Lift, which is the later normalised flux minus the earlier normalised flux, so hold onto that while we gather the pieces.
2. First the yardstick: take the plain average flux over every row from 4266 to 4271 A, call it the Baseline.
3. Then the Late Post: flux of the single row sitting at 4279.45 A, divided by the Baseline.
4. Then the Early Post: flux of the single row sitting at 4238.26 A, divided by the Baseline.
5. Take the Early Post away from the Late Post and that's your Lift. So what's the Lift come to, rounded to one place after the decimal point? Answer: 0.1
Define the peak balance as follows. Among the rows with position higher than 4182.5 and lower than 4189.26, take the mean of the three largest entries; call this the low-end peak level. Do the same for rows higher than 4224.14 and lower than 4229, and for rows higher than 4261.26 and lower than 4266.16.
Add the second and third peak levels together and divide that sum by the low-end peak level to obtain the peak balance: 2.12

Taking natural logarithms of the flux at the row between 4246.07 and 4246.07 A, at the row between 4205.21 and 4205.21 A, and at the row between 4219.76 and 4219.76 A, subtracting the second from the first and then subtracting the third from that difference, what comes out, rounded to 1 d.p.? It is -2.9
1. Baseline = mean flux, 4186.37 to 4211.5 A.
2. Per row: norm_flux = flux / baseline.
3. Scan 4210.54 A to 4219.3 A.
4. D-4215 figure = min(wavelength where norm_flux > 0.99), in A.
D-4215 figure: 4211.02 A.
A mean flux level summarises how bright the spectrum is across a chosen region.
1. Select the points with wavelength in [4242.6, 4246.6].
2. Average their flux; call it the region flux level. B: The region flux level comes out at 39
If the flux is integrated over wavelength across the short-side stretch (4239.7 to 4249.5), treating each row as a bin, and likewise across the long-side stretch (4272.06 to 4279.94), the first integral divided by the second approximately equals 1.4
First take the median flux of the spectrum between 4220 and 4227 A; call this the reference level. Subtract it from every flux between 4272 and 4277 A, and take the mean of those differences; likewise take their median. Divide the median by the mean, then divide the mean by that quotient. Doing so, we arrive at -3.3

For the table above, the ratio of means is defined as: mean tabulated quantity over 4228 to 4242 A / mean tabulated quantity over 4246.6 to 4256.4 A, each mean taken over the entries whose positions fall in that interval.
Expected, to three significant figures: 1.05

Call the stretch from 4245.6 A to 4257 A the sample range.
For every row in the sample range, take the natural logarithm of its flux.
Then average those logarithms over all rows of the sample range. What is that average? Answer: 3.47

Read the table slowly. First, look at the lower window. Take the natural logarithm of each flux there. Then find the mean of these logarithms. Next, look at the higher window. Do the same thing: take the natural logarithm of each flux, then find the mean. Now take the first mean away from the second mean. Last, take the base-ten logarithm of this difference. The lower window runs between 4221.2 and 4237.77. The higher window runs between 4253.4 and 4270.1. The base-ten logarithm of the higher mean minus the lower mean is -1.5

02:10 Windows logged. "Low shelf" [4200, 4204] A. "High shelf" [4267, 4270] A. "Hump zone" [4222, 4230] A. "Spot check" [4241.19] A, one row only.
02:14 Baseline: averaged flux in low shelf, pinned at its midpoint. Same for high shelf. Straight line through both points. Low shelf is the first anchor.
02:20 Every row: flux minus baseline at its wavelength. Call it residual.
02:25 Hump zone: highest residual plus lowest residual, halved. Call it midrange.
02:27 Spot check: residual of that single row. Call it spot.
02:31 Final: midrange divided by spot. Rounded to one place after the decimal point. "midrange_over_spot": 0.4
